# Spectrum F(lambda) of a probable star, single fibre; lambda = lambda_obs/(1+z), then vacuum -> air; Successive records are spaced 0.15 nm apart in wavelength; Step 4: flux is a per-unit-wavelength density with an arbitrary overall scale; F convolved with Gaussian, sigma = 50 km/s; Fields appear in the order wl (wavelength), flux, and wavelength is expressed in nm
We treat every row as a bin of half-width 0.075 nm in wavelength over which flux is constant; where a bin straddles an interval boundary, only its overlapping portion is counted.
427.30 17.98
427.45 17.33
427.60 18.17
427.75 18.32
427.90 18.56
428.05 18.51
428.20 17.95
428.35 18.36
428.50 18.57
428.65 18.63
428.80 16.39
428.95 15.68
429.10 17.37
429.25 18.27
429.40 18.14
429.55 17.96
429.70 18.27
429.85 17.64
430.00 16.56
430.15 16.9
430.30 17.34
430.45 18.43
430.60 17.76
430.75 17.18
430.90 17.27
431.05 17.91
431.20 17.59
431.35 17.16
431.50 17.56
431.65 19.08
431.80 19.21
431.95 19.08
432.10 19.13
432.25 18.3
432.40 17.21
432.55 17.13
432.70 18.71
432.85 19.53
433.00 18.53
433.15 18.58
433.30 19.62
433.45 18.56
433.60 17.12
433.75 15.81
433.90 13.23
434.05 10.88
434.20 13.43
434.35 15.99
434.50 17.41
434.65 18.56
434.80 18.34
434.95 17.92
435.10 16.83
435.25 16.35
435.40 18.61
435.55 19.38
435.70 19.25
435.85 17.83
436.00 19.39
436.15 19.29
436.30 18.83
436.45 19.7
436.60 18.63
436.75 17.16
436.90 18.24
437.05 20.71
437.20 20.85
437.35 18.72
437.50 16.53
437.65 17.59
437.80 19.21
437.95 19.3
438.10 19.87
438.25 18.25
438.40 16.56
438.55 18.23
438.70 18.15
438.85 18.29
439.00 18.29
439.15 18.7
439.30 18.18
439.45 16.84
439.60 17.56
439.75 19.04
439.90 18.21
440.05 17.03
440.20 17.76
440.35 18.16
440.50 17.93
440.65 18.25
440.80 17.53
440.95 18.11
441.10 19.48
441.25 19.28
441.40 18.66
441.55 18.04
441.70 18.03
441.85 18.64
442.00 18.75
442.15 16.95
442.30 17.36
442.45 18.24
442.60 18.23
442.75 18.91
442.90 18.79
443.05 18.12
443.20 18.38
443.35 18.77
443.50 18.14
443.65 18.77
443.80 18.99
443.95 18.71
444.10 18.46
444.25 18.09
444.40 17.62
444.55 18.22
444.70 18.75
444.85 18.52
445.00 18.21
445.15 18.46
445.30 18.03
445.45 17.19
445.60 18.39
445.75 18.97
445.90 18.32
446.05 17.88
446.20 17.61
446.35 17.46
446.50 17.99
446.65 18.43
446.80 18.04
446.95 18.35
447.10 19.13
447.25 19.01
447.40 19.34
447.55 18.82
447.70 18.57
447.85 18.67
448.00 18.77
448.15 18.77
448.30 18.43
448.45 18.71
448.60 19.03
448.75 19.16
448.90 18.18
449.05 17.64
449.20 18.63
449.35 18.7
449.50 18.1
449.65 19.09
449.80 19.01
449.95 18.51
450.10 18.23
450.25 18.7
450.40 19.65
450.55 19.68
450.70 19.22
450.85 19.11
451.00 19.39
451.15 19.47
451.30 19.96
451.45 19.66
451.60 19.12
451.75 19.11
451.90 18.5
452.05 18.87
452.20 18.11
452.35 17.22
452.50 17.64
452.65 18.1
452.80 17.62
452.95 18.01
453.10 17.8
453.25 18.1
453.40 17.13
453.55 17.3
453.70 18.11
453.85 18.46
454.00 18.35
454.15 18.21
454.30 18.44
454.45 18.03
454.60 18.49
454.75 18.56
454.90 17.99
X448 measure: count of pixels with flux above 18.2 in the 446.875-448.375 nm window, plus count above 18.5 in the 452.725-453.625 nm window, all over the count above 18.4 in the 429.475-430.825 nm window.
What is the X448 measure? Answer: 10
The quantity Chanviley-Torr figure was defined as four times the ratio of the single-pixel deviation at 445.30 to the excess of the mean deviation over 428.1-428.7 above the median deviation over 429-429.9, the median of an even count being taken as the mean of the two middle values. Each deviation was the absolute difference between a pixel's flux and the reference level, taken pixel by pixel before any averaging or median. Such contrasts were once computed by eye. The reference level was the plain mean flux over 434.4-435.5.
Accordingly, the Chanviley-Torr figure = 5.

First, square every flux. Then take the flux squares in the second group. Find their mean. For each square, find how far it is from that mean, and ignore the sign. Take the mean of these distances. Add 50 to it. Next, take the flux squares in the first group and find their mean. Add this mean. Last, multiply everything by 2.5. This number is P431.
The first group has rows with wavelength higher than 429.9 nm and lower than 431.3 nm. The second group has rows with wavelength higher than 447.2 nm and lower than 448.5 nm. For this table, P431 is 903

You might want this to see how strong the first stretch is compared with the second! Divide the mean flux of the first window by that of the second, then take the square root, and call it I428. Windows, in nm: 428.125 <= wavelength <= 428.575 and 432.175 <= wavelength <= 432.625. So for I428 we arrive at 1.02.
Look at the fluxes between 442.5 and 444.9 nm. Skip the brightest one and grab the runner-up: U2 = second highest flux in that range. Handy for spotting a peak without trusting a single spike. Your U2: 18.91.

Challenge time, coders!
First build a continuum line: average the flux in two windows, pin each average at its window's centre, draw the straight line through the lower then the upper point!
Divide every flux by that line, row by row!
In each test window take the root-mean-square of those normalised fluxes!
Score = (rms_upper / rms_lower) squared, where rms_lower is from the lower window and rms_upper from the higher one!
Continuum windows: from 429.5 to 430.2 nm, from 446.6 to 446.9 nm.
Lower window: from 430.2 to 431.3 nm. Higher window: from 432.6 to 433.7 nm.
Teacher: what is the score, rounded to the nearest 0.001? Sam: 1.107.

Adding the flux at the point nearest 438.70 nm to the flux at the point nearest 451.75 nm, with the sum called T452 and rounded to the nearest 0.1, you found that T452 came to 37.3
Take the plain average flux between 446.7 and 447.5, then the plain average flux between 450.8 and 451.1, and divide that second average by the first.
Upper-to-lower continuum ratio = 1.03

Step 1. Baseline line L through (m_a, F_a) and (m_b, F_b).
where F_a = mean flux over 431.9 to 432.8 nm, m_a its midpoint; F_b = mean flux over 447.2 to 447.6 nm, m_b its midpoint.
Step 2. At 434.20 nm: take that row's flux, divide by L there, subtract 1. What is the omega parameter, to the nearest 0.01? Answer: -0.27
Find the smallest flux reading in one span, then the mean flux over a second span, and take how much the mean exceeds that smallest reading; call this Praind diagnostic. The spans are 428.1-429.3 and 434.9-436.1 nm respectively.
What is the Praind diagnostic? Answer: 2.5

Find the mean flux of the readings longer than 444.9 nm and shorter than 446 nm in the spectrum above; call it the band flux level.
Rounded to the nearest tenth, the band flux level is 18.2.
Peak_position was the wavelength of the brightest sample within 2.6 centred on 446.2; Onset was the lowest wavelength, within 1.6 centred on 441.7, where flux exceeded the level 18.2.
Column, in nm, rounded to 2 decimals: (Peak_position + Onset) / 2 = 444.25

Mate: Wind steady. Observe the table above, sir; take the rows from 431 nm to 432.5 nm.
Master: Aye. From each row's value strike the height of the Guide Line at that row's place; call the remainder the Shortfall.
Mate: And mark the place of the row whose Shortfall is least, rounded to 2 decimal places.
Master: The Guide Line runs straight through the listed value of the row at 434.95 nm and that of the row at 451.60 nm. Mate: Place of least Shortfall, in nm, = 432.40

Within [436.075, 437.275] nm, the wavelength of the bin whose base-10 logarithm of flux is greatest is 437.20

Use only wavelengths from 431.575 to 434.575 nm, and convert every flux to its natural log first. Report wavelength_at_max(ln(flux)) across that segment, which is 433.30 nm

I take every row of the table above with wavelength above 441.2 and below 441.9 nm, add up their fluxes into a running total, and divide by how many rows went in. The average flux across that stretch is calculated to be 18.5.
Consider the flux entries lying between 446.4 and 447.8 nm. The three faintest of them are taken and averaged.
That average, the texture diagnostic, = 18.1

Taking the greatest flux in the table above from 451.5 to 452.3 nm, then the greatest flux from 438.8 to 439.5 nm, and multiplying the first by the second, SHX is 358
